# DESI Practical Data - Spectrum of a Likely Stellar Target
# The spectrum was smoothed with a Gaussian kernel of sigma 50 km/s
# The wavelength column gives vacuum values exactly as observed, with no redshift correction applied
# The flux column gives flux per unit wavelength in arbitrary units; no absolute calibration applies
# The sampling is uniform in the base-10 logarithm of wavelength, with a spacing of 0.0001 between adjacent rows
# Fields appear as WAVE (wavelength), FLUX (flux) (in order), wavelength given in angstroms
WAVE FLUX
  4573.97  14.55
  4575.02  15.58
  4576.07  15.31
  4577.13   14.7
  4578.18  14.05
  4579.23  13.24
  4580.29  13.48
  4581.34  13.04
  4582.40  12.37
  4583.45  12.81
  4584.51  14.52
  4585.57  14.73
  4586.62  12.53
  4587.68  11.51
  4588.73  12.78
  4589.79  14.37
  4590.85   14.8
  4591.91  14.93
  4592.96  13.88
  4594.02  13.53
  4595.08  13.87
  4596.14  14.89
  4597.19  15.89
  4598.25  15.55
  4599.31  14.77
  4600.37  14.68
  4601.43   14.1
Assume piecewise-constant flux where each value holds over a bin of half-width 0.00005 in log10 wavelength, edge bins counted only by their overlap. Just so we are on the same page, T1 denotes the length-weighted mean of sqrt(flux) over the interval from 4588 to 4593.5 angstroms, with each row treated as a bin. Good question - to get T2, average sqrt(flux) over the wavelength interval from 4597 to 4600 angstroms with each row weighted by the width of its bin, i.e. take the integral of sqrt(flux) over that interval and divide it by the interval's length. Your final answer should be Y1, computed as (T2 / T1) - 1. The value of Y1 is 0.04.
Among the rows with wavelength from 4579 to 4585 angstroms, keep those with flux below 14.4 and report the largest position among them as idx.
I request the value 4583.45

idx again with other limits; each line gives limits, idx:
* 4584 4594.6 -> 4594.02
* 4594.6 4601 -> 4595.08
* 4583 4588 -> 4587.68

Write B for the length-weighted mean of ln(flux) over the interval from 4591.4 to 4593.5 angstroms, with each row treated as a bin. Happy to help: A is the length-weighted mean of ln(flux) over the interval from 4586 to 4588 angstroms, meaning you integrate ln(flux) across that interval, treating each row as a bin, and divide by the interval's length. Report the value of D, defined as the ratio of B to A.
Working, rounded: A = 2.503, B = 2.67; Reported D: 1.07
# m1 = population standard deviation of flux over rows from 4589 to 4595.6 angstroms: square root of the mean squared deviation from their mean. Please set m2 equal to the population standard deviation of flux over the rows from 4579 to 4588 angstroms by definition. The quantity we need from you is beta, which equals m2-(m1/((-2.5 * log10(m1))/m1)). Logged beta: 1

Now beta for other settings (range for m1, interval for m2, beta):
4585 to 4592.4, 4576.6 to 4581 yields 7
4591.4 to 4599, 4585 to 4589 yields -3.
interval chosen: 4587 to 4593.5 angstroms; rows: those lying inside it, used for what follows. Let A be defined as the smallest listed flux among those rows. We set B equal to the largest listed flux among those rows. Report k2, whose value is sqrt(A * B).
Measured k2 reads 13.1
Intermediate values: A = 11.51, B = 14.93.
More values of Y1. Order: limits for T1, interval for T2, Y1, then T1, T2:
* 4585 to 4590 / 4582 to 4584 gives -0.02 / 3.62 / 3.55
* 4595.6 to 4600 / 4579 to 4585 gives -0.07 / 3.91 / 3.63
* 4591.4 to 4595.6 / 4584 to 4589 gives -0.03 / 3.75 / 3.64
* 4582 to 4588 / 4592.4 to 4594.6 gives 0.02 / 3.62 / 3.71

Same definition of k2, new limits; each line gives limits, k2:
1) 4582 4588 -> 13.0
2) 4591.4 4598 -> 14.7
